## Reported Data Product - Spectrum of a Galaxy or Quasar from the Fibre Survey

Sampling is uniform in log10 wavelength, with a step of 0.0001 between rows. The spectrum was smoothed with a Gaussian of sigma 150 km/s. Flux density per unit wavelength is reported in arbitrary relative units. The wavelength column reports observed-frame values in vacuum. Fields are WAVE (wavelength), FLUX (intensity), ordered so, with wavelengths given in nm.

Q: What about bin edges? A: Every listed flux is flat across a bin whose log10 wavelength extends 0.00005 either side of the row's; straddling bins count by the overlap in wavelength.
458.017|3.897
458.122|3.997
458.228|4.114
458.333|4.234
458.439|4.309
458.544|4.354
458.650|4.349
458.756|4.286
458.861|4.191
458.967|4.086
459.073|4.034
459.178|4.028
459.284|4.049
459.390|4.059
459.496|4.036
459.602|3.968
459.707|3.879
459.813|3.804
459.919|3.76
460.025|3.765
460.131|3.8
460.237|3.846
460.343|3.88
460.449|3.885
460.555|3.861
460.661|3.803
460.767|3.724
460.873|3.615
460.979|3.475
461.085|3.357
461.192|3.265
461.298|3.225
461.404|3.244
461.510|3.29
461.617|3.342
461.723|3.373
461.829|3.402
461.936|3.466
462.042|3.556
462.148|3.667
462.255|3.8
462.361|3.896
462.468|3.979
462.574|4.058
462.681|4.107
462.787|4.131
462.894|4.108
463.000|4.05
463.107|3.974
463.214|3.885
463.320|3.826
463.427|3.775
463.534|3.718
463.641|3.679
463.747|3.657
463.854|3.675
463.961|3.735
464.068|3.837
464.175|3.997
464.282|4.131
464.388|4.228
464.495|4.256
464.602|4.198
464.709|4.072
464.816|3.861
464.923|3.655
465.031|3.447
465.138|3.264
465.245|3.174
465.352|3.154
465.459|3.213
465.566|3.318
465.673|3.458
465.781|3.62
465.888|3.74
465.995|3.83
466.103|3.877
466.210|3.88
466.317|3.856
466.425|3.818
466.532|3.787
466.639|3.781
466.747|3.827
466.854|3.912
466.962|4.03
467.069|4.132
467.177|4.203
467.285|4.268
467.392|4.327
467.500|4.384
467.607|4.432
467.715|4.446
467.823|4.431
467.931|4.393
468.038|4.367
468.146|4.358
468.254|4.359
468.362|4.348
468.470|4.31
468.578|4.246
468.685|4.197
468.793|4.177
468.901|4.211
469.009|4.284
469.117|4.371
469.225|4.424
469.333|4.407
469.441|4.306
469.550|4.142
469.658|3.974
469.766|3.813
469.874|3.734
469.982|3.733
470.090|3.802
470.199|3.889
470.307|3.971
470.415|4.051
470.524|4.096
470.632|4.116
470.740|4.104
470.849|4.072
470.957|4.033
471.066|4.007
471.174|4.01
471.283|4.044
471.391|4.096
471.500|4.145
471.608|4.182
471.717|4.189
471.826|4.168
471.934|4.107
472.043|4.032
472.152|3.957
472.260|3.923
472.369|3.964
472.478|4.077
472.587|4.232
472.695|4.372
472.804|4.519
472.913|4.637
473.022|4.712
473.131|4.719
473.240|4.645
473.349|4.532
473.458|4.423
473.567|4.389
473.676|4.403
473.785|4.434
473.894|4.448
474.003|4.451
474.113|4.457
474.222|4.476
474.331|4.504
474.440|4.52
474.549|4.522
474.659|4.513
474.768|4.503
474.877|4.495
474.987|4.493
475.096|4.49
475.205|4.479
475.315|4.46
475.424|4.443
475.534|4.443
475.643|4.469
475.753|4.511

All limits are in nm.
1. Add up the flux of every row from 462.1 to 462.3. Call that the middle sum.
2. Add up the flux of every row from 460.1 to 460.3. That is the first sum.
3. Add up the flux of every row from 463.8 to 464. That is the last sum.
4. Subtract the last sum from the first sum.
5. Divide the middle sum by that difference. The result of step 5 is 32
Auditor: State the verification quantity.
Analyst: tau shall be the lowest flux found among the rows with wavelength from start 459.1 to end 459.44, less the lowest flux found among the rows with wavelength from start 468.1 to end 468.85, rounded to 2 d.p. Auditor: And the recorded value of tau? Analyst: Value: -0.15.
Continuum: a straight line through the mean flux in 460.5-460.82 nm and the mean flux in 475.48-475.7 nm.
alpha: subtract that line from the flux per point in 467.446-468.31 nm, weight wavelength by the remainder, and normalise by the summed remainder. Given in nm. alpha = 467.85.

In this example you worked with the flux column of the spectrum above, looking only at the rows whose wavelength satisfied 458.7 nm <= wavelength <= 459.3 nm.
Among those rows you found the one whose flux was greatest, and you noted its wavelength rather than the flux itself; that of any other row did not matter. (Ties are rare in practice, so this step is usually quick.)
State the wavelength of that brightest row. 458.756 nm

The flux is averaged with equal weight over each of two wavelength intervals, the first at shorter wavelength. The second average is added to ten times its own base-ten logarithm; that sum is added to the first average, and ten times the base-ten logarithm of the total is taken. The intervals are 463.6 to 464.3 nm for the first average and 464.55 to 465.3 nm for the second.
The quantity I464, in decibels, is 11.2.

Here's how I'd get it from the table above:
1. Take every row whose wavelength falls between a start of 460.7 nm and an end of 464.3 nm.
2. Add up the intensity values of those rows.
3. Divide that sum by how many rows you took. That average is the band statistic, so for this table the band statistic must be 3.7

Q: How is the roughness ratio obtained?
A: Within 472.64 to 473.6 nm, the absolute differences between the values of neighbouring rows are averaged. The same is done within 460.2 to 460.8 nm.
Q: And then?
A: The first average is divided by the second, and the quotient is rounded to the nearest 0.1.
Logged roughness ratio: 2.1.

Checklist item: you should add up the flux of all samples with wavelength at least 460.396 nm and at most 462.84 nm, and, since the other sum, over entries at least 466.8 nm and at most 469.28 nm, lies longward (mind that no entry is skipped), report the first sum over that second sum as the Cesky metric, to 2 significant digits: 0.85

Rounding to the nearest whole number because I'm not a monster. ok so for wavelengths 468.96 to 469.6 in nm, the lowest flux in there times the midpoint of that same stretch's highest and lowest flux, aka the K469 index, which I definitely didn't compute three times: 18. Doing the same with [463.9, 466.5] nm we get 12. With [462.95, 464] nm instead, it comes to 14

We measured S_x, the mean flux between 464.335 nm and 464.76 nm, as 4.19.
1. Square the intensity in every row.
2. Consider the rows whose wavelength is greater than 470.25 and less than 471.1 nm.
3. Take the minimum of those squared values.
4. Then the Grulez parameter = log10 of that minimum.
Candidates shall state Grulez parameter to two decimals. 1.20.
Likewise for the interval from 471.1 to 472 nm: 1.21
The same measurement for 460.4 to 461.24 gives 1.03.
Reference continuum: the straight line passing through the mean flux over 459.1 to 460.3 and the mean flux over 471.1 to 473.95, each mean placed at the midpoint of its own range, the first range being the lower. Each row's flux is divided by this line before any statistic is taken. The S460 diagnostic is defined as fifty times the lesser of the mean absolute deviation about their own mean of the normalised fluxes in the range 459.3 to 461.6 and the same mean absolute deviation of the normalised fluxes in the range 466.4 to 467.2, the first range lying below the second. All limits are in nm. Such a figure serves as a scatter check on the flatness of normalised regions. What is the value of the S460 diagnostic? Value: 1.6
